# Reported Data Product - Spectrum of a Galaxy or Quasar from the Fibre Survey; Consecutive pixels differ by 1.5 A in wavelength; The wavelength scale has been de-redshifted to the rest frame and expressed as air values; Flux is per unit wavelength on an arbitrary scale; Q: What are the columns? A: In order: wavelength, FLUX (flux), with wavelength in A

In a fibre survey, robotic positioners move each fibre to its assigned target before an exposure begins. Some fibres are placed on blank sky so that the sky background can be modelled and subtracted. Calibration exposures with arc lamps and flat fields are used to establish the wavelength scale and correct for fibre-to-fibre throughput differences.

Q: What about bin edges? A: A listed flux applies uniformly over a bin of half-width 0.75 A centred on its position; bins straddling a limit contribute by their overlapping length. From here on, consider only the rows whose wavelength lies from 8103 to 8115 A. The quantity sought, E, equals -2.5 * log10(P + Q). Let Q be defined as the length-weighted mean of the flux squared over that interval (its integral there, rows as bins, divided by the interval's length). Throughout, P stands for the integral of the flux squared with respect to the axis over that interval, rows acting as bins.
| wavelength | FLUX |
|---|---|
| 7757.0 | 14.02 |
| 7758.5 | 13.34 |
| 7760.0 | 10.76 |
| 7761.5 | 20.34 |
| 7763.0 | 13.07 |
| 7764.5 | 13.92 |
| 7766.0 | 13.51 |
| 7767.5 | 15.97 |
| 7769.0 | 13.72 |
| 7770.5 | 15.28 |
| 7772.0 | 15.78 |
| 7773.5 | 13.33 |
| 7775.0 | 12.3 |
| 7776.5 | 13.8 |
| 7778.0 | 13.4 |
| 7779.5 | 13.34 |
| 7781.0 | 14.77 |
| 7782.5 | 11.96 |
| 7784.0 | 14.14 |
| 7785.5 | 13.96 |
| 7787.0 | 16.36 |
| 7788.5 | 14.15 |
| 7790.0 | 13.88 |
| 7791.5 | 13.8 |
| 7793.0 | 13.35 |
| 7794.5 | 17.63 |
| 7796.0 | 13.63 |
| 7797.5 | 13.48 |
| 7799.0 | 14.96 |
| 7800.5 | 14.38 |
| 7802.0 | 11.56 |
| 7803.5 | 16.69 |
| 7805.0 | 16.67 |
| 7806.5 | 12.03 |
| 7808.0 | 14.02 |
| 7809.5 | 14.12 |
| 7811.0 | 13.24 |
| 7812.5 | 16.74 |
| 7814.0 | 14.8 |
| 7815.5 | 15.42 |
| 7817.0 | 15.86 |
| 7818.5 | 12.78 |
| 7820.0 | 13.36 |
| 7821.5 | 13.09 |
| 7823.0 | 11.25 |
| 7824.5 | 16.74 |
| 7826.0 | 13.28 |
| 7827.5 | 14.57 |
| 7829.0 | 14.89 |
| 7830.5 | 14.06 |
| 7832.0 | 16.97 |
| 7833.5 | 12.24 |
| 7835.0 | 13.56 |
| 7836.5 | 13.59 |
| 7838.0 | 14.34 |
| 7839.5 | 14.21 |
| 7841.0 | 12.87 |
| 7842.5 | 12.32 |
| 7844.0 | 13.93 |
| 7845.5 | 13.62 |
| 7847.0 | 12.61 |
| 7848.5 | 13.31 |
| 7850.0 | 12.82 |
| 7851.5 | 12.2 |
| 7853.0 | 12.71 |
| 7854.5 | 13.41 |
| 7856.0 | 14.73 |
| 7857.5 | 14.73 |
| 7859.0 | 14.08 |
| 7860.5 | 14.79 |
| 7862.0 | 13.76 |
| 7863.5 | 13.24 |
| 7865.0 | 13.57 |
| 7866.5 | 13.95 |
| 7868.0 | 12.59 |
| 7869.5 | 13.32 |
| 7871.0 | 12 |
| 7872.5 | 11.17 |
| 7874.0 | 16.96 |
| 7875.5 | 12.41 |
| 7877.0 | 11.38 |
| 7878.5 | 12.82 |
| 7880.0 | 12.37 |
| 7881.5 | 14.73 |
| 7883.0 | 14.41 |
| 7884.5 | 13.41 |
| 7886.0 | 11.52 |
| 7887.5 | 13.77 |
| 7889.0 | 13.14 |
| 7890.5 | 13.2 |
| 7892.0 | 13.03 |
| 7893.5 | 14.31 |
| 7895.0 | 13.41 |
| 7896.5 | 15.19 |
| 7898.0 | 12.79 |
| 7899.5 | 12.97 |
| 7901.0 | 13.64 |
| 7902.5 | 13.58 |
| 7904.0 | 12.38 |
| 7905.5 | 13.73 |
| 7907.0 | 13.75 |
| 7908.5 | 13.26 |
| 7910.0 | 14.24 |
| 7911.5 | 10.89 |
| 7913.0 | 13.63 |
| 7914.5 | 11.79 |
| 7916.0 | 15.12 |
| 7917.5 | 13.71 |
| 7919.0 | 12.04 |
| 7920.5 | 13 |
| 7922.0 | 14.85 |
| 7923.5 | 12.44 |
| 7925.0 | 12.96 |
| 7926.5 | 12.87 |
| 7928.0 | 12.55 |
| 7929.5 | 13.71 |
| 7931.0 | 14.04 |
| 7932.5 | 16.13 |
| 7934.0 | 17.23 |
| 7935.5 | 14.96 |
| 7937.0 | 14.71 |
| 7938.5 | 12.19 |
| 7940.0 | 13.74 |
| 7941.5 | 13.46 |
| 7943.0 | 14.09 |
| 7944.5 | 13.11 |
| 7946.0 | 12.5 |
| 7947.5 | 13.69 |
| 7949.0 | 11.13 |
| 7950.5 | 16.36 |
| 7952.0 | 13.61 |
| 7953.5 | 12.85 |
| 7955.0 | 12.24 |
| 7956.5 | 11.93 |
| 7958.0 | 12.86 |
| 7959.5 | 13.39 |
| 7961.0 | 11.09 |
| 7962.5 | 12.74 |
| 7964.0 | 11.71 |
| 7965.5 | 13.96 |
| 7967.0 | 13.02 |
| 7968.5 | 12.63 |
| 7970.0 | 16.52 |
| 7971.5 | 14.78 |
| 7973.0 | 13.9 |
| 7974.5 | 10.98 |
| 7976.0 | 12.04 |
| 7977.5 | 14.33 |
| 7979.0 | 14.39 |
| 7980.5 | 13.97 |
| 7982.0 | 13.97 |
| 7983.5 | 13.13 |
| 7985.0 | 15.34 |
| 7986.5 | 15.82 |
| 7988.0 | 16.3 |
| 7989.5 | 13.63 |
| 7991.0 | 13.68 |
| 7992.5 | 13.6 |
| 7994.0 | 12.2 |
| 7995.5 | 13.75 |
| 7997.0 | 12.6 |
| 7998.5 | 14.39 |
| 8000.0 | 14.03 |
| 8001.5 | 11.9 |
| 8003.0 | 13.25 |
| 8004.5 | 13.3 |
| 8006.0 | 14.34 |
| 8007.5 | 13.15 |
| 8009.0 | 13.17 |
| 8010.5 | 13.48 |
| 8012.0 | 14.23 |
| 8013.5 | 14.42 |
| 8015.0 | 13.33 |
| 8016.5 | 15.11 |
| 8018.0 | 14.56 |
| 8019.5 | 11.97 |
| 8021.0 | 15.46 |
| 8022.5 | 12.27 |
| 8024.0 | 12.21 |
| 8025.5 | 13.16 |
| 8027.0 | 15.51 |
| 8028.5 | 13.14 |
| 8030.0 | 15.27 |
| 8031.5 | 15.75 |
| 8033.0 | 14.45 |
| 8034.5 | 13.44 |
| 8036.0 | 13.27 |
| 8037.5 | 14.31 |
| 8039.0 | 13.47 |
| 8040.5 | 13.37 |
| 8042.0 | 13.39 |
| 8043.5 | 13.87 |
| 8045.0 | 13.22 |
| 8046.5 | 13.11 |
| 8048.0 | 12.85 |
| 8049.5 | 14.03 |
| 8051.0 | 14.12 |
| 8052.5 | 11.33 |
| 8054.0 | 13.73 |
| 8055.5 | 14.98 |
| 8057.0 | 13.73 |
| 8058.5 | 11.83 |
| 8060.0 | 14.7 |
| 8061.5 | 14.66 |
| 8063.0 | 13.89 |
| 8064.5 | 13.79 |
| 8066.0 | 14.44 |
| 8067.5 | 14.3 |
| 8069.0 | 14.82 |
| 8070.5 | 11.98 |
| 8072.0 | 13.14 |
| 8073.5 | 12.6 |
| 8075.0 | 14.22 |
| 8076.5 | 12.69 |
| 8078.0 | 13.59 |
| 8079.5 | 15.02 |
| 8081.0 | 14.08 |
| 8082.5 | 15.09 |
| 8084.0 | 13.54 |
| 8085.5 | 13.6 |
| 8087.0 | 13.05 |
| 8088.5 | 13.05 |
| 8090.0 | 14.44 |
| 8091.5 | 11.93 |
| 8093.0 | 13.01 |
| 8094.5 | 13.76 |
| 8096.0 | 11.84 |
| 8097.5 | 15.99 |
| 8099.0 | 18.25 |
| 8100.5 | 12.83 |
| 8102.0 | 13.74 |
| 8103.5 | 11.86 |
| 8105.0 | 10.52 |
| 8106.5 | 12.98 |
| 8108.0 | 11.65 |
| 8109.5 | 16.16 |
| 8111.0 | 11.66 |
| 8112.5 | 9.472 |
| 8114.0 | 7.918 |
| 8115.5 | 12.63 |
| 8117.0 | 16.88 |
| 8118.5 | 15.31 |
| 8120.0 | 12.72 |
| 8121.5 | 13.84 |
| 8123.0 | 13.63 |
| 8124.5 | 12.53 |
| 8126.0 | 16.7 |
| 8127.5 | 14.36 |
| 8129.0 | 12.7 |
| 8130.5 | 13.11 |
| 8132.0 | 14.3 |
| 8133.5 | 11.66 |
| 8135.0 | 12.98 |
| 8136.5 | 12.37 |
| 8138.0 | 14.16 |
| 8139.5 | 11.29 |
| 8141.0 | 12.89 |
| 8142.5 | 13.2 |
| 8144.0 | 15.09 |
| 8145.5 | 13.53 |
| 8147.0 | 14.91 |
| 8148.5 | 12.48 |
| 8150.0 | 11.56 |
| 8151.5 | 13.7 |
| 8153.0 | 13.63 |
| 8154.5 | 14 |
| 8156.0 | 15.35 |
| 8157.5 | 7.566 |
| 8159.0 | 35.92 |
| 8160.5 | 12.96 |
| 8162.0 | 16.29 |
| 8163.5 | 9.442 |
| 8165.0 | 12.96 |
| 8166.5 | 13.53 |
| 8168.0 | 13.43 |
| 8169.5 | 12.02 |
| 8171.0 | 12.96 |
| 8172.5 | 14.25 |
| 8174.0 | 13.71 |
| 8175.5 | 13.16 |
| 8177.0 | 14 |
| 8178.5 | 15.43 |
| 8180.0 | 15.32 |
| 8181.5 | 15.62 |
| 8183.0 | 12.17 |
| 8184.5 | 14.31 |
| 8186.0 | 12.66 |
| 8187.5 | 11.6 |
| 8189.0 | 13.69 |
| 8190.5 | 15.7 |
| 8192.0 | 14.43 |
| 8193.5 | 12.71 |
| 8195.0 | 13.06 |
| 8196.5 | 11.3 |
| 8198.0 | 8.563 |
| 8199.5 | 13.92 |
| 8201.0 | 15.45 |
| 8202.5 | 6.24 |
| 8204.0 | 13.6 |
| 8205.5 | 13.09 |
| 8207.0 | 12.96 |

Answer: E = -8.1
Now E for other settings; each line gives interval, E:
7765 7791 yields -9.3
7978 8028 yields -10.0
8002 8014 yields -8.5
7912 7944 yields -9.5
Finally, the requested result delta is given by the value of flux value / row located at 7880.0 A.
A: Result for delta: 12.37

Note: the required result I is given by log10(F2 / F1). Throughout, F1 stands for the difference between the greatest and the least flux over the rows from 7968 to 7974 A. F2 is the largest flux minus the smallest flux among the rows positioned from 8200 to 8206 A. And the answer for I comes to 0.37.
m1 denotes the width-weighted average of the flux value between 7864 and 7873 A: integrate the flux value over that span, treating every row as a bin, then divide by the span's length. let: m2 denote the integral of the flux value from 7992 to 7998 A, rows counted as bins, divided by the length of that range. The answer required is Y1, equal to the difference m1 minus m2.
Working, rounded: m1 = 12.8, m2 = 13.1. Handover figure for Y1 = -0.2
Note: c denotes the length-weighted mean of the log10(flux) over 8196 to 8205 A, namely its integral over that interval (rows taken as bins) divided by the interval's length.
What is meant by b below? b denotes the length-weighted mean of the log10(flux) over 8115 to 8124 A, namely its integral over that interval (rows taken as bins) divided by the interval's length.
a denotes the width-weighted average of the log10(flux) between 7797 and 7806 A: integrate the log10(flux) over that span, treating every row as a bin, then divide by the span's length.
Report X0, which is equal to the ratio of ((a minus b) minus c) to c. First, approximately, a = 1.16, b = 1.15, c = 1.04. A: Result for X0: -0.99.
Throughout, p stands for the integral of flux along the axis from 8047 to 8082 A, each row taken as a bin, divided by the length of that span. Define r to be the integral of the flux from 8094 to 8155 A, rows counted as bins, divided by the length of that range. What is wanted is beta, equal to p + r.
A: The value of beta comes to 27.0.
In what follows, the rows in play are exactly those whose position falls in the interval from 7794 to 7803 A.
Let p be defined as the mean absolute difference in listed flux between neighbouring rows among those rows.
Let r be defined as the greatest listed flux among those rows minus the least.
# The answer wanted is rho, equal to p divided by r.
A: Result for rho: 0.30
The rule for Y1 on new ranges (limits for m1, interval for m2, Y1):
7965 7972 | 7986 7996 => 0.1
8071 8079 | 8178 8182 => -2.2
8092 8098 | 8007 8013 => -0.1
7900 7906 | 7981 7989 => -1.5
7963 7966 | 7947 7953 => -0.9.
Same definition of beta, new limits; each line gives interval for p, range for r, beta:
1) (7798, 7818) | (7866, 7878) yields 27.6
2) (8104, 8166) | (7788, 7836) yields 27.9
